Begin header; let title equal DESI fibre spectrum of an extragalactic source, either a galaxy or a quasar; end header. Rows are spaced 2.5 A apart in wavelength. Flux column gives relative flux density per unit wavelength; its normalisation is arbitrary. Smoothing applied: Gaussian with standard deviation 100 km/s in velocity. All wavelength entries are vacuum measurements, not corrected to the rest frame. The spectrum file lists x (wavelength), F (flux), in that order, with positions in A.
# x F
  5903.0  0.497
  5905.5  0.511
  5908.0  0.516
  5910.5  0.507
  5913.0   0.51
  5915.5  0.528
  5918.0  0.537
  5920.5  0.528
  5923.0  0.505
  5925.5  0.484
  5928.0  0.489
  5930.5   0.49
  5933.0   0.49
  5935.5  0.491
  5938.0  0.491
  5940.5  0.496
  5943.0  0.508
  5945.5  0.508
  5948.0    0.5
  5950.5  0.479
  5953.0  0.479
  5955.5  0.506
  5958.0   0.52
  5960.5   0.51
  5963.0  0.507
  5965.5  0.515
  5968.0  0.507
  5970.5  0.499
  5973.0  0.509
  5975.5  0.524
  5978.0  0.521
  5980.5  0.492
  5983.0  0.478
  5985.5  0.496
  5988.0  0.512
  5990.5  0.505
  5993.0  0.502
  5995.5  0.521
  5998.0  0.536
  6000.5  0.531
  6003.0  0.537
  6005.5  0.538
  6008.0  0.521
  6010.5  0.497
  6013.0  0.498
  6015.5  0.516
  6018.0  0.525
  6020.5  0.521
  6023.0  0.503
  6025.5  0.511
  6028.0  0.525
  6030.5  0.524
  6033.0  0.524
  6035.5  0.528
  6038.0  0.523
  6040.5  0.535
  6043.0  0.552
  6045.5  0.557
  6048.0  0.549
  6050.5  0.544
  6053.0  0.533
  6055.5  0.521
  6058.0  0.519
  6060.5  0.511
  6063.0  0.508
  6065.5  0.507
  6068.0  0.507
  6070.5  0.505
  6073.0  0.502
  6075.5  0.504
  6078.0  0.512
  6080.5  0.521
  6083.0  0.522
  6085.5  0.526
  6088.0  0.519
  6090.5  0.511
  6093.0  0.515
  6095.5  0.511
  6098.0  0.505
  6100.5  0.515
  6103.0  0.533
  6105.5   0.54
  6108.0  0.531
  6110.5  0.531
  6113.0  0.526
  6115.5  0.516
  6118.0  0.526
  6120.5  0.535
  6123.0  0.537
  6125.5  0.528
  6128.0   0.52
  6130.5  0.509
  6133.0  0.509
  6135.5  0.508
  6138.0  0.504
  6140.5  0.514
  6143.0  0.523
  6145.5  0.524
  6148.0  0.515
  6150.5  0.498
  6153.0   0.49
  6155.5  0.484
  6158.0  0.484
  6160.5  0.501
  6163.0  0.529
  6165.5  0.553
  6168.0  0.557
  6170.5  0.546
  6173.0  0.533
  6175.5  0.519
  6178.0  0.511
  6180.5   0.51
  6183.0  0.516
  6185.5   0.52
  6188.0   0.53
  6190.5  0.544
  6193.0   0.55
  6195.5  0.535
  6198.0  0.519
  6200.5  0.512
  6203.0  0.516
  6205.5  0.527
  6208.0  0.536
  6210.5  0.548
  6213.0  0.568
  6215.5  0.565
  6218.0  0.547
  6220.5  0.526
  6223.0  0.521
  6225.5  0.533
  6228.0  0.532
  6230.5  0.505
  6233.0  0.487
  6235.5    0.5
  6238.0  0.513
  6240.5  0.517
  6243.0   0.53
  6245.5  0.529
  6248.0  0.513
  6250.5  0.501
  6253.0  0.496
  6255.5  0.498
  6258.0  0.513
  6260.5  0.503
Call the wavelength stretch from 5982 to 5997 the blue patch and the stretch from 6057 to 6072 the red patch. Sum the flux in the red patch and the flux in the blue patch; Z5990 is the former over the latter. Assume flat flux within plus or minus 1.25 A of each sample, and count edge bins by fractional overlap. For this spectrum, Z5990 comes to 1.01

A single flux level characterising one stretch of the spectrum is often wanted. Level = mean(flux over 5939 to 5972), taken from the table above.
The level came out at 0.503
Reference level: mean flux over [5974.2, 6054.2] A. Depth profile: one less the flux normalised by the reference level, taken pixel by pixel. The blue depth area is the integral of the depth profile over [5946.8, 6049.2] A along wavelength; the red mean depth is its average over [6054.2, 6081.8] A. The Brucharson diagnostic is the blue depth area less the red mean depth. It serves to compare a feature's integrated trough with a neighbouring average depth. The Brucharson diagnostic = 1.1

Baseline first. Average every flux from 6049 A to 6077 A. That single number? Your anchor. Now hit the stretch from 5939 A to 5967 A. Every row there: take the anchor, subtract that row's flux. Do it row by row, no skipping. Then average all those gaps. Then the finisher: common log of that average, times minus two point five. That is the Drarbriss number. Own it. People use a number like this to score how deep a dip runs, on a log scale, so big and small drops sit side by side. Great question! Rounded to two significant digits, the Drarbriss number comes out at 4.8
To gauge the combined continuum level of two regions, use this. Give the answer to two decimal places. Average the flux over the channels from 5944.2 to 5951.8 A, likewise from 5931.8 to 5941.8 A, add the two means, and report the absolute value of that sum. 0.99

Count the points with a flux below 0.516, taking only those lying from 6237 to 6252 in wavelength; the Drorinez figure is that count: 3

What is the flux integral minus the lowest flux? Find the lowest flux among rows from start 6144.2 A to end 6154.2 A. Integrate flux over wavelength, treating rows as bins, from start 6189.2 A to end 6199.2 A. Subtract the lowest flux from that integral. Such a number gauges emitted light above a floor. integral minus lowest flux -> 4.88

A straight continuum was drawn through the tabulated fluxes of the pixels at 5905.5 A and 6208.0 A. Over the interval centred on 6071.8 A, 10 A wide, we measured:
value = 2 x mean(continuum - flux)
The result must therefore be 0.040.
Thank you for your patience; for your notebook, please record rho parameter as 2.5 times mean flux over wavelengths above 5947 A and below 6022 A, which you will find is 1.28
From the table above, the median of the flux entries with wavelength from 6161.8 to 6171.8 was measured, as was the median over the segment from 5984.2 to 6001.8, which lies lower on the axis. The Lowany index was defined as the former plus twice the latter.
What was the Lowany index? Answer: 1.57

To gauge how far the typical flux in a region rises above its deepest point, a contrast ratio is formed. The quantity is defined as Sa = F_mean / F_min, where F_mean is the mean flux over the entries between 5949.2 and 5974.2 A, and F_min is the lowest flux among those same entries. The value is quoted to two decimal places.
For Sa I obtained 1.05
